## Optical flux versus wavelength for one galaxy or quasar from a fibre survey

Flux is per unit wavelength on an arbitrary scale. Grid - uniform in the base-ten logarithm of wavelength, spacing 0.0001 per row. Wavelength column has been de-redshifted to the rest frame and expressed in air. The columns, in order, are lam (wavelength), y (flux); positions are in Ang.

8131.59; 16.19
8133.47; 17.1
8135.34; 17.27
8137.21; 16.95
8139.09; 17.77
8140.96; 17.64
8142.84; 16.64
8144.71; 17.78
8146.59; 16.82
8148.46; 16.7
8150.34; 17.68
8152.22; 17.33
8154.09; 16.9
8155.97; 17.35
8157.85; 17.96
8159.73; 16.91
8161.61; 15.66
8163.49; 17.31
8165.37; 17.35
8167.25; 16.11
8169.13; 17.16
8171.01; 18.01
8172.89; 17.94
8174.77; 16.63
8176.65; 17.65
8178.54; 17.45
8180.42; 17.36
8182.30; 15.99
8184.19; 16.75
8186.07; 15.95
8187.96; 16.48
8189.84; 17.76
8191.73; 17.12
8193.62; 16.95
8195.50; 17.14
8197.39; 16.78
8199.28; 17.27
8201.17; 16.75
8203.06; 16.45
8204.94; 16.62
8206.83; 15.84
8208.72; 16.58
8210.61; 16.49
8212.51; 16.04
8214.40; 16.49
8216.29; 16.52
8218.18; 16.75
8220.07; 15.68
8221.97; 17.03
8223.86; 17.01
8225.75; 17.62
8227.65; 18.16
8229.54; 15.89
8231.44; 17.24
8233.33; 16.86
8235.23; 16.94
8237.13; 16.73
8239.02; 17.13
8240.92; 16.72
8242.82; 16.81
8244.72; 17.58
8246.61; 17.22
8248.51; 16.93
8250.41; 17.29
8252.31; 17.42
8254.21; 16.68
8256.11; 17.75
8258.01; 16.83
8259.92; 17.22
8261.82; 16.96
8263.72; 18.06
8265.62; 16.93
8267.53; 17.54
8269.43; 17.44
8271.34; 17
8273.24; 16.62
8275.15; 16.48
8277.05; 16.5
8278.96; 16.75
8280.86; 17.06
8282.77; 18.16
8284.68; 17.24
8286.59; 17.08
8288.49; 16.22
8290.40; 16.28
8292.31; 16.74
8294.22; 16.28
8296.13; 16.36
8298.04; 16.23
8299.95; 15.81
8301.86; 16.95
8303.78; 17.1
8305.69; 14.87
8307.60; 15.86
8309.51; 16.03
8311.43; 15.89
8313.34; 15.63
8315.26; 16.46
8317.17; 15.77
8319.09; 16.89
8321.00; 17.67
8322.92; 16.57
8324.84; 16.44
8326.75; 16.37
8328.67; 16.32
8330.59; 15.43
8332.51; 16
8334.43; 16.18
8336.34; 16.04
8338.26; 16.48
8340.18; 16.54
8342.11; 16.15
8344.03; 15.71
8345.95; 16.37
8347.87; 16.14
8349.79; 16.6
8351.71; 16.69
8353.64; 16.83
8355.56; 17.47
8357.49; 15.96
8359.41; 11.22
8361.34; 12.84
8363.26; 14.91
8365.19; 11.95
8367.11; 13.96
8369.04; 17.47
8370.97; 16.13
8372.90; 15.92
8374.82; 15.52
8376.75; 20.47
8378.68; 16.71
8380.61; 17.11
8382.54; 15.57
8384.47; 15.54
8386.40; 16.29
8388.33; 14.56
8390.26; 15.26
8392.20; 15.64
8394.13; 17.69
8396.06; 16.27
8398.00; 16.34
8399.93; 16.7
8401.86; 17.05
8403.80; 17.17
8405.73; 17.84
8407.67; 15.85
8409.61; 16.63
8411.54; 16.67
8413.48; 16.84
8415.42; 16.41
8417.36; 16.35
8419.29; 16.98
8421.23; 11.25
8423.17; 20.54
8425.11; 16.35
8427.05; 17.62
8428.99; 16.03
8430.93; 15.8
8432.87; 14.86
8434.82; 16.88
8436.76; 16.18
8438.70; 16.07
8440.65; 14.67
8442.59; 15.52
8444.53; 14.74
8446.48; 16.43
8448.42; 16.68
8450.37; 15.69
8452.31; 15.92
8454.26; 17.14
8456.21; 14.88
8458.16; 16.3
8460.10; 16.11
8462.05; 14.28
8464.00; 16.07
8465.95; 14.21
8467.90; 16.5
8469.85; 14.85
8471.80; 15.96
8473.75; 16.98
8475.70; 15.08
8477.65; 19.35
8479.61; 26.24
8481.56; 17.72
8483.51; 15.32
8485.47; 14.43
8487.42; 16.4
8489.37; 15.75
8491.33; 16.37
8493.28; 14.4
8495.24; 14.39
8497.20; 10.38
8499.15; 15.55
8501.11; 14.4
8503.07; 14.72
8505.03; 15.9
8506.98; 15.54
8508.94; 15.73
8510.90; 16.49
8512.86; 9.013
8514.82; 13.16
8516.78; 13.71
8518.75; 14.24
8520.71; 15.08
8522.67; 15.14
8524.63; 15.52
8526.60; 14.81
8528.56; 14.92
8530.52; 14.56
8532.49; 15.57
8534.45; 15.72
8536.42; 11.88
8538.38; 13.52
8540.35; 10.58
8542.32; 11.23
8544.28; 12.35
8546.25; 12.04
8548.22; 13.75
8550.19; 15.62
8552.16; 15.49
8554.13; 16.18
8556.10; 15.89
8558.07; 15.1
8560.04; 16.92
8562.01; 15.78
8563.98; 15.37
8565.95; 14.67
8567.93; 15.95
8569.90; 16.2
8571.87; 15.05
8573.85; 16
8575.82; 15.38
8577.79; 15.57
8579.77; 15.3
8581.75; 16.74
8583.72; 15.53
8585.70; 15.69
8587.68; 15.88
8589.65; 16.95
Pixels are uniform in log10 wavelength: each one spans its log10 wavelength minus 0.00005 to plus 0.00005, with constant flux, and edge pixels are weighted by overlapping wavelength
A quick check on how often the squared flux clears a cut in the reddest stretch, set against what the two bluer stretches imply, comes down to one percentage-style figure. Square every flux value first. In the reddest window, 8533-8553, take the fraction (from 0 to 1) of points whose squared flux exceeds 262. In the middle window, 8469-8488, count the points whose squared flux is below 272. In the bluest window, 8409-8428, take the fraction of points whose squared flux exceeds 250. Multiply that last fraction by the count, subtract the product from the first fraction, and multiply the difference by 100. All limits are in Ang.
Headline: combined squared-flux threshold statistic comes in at -540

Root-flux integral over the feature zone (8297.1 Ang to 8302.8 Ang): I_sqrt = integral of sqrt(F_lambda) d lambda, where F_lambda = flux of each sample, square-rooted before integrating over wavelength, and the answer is 23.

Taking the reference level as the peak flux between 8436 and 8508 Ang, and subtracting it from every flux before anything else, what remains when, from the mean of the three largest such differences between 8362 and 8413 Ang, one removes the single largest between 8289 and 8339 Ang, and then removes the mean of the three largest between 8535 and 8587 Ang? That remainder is 10.6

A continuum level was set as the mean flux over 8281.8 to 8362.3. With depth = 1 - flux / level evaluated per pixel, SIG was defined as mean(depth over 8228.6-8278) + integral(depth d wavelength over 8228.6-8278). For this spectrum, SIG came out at -2.6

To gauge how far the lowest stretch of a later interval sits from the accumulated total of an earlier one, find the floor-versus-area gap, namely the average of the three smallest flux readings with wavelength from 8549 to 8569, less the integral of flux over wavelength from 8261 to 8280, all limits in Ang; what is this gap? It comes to -309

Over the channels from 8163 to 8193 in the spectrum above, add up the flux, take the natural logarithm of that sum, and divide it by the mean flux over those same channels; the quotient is 0.329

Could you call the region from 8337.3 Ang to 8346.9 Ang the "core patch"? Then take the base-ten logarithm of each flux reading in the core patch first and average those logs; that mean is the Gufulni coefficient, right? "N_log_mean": 1.21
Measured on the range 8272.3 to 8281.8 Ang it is 1.22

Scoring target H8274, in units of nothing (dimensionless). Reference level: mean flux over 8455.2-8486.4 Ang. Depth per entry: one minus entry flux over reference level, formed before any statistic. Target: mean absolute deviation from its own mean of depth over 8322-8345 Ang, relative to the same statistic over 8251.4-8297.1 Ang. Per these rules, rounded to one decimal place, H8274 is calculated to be 0.6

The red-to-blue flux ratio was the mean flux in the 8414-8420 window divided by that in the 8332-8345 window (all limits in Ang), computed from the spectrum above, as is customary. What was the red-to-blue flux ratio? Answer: 1.03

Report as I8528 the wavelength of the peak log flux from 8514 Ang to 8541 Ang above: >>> 8534.45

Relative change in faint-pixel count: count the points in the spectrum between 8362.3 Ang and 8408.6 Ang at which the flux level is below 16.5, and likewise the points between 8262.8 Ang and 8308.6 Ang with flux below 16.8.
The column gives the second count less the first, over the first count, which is -0.1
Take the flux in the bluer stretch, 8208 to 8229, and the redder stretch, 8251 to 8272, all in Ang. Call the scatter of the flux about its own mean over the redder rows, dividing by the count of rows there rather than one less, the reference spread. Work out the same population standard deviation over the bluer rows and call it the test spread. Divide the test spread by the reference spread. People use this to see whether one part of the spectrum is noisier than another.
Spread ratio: 1.62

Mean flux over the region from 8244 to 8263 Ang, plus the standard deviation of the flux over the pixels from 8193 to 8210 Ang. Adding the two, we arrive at 17.6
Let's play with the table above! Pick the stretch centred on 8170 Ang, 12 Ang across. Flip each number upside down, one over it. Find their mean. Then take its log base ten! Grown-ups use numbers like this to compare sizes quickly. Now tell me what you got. -1.23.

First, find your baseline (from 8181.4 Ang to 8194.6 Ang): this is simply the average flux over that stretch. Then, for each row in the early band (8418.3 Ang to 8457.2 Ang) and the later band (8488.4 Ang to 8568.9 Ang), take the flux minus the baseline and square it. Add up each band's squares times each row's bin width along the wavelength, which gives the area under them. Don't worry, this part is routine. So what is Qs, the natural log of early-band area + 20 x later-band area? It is 9.5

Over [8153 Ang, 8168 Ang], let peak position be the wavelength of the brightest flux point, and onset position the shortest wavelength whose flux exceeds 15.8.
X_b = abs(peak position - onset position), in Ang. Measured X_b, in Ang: 3.8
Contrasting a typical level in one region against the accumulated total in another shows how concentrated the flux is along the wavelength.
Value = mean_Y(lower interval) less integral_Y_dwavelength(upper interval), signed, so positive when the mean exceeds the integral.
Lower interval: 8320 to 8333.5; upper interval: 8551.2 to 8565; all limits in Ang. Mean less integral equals -202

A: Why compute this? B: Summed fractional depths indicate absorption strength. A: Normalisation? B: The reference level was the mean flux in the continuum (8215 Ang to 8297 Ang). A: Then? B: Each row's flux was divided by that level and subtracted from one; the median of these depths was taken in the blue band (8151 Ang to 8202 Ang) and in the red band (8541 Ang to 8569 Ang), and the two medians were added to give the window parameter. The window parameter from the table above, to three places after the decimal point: 0.081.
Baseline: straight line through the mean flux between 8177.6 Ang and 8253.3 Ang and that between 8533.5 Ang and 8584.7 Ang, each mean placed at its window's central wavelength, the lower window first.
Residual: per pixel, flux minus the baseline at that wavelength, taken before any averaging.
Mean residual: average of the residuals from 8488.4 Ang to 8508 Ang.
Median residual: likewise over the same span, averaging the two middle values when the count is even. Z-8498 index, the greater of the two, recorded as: 0.02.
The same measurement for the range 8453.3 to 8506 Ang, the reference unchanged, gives 0.67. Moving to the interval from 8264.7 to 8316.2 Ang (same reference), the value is 0.18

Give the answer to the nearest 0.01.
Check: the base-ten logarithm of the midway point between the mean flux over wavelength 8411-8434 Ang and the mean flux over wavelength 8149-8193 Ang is 1.22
